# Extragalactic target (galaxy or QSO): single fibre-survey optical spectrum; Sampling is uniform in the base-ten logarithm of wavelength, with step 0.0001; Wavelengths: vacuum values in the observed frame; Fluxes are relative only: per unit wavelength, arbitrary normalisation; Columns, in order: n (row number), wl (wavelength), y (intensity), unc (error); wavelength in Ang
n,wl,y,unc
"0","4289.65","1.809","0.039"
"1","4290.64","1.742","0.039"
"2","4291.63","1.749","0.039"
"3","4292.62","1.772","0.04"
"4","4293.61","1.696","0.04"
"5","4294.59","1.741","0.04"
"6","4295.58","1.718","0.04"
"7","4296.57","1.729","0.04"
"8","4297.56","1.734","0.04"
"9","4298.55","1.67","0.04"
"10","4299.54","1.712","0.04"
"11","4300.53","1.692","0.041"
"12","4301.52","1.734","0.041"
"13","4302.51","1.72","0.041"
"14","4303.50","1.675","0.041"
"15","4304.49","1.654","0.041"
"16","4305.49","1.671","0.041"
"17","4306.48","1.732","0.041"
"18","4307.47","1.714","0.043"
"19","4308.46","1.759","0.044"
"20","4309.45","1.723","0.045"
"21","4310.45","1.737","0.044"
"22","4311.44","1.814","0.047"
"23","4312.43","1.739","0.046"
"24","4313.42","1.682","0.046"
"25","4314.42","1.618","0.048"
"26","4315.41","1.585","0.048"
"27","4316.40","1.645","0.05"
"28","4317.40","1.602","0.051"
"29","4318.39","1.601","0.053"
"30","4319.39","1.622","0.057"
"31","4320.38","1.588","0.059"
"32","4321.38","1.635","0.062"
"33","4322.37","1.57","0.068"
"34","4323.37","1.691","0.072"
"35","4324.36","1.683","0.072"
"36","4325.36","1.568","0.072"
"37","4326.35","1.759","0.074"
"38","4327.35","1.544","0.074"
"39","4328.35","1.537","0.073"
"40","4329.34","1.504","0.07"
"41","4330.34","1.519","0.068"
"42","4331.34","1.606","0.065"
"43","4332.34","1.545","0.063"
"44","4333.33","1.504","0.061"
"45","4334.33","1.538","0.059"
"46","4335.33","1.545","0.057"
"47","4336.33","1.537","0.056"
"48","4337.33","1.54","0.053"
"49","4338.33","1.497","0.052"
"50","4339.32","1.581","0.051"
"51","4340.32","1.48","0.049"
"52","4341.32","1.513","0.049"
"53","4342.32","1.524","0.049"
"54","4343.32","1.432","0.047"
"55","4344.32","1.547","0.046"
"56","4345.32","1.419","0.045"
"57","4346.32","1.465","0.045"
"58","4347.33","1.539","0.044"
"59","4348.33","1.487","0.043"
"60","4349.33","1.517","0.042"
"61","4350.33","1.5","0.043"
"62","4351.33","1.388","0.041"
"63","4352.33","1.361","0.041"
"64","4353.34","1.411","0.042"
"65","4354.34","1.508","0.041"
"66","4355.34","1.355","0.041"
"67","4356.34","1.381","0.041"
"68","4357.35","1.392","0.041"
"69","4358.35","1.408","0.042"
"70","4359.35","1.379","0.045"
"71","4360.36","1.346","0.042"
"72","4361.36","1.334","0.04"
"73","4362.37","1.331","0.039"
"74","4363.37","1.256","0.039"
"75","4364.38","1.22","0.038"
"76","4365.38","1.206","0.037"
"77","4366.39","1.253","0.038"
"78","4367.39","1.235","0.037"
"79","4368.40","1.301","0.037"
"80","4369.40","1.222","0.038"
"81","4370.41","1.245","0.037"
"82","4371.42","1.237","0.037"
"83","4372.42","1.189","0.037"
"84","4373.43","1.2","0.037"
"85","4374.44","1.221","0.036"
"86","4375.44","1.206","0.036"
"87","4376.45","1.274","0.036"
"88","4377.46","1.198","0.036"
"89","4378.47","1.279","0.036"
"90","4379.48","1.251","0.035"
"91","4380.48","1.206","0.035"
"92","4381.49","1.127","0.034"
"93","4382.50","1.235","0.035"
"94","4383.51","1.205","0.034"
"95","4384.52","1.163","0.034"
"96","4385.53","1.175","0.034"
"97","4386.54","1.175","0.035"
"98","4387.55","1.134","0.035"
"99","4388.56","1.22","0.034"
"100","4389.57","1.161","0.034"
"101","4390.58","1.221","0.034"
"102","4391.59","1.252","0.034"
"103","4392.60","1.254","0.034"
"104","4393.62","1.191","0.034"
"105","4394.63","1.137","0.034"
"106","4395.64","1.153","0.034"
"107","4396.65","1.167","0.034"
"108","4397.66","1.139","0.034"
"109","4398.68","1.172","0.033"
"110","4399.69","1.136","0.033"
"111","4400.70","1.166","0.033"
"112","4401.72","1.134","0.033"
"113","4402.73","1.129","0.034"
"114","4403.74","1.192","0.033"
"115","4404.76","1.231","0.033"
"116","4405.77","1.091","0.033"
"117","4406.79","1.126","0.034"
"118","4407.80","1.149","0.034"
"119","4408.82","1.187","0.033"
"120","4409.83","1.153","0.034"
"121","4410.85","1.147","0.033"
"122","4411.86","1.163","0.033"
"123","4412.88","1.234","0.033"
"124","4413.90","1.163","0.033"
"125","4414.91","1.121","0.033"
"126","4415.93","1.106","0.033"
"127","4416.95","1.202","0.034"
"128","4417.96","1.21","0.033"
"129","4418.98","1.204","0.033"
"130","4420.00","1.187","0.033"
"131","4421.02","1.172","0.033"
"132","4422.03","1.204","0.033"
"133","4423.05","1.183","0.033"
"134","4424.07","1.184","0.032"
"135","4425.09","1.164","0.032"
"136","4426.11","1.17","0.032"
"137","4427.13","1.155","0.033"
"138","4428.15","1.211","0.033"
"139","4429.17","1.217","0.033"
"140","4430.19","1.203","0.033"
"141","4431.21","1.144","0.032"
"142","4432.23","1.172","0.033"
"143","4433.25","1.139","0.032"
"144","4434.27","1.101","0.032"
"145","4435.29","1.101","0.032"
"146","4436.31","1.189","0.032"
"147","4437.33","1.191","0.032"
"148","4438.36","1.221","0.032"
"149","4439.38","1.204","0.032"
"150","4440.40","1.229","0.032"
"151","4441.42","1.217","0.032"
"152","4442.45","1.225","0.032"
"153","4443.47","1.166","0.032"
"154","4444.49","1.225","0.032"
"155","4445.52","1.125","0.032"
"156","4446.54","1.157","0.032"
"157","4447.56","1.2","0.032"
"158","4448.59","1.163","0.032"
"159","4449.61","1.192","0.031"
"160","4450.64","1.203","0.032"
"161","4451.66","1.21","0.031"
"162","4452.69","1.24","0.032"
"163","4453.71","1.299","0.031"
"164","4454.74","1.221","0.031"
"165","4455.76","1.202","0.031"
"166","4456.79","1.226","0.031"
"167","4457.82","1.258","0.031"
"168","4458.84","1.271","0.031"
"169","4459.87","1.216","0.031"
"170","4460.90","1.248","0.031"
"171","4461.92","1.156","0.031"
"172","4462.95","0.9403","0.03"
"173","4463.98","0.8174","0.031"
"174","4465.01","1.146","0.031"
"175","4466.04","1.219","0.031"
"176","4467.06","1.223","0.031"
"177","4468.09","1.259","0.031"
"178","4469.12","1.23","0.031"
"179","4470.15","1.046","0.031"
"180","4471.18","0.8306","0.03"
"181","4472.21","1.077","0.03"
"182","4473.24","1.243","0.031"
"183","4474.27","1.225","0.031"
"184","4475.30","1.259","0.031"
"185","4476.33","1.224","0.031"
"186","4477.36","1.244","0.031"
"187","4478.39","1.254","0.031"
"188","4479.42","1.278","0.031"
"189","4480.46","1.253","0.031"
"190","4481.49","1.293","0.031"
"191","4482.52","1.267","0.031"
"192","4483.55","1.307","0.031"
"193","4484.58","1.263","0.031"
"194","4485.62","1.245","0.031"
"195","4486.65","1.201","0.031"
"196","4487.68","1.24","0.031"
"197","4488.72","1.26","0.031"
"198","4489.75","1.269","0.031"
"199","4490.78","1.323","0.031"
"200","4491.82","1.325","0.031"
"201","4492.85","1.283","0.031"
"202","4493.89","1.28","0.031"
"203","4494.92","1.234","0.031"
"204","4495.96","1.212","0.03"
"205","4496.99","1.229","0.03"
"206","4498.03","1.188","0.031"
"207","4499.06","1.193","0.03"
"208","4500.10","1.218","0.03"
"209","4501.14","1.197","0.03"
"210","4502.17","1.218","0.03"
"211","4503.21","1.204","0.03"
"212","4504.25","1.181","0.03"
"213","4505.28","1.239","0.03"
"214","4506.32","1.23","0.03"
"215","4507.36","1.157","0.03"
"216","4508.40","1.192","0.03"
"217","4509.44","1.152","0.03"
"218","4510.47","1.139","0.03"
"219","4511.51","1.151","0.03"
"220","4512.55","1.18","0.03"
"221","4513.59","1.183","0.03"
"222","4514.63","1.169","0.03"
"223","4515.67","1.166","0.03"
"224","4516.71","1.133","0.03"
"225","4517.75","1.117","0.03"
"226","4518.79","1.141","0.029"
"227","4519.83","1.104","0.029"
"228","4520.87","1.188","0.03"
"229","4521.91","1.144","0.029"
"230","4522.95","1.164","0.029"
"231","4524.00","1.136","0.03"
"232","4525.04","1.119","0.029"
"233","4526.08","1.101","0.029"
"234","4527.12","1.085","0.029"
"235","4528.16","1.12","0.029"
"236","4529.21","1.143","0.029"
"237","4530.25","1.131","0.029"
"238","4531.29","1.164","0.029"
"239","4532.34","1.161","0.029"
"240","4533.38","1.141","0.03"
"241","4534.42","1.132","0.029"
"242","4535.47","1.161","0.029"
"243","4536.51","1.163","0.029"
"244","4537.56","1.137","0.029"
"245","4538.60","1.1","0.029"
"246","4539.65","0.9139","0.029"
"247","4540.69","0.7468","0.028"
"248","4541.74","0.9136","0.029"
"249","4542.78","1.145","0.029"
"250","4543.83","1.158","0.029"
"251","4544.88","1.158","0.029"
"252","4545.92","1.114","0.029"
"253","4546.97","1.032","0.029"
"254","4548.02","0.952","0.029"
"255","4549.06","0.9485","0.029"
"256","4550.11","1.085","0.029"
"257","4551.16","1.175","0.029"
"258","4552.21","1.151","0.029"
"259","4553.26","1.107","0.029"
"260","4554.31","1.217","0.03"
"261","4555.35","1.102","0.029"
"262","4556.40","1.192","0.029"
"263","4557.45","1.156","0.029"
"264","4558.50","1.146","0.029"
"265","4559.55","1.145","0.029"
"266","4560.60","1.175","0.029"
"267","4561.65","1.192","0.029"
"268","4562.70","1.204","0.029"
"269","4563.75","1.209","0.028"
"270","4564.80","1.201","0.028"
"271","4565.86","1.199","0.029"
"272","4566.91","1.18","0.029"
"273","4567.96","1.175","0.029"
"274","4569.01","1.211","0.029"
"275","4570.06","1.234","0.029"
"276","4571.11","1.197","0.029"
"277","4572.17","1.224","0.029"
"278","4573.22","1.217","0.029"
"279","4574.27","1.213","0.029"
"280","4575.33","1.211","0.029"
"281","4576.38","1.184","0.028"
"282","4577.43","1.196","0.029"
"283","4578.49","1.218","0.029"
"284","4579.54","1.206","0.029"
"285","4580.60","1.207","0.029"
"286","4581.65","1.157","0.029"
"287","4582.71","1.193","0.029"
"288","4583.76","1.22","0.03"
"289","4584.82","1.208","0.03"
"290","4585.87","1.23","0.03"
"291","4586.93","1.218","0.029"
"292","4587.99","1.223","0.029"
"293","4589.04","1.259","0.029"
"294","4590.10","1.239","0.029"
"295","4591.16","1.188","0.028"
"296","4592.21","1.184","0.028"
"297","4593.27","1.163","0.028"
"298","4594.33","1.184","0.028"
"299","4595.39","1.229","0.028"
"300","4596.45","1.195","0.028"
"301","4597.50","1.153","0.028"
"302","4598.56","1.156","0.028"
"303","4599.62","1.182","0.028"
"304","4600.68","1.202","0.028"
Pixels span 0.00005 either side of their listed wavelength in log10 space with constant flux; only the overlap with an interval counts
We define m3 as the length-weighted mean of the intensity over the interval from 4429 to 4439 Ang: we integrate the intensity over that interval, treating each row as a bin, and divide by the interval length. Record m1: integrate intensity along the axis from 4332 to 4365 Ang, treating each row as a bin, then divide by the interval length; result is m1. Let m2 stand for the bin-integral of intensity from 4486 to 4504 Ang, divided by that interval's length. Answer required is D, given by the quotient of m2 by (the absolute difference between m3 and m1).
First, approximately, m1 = 1.45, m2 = 1.24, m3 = 1.17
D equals 4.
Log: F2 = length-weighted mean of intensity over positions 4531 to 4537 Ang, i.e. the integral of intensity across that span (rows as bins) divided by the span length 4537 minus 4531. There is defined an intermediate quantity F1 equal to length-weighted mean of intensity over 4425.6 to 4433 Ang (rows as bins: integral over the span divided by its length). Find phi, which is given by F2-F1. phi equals 0.0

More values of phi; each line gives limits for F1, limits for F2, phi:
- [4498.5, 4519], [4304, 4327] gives 0.5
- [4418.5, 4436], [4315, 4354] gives 0.4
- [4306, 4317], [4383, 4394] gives -0.5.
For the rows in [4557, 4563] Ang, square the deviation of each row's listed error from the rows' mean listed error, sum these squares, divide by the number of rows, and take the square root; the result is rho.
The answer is 0.0000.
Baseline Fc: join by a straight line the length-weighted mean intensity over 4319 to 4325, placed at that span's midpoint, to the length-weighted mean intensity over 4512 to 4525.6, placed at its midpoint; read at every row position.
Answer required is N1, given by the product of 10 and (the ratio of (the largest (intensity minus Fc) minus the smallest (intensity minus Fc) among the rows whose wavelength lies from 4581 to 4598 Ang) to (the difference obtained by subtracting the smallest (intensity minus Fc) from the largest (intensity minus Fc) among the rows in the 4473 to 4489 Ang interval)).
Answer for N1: 11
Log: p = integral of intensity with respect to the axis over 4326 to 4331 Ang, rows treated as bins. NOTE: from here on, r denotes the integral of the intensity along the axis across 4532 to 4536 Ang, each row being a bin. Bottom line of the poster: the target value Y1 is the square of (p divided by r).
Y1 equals 2.9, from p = 7.8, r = 4.6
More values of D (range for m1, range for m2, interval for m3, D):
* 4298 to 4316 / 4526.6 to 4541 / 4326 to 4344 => 7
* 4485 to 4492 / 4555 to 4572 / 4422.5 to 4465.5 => 14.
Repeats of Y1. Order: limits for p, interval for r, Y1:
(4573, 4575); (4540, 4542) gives 2.1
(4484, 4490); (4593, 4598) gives 1.6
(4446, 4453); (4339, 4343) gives 1.9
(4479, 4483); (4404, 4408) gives 1.2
